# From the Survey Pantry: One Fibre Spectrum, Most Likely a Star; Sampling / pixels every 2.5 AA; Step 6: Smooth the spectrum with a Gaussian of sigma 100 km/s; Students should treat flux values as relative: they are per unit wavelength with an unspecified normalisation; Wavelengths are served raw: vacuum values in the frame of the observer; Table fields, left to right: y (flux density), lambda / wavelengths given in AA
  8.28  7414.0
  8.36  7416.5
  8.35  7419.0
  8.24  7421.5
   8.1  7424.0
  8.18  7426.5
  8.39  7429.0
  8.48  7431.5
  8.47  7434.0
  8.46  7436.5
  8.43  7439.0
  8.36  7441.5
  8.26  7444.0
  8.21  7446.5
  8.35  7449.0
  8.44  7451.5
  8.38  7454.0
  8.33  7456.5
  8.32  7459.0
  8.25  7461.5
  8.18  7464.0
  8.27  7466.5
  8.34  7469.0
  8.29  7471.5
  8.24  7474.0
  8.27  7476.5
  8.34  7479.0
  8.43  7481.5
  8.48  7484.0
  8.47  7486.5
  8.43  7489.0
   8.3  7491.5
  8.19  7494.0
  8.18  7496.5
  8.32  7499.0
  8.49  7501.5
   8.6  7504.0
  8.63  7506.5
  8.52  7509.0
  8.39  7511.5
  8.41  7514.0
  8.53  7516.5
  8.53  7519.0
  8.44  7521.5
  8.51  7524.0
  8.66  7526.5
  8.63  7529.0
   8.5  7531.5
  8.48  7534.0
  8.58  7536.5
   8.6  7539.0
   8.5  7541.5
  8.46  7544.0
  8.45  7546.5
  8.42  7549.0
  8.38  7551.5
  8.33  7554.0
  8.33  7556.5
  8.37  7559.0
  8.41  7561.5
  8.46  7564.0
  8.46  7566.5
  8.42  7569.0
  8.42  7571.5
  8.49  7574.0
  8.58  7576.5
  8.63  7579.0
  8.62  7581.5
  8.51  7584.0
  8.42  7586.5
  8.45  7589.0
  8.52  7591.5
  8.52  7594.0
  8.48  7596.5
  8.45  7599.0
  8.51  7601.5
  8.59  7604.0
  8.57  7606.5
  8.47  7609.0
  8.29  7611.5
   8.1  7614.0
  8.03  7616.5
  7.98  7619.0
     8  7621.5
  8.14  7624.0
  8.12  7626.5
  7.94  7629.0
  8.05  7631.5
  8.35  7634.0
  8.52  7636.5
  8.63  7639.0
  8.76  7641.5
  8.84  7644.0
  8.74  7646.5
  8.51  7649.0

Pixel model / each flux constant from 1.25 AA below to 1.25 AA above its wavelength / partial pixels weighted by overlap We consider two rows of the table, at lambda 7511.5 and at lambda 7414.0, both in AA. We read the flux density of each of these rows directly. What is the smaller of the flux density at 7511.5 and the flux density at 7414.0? 8.28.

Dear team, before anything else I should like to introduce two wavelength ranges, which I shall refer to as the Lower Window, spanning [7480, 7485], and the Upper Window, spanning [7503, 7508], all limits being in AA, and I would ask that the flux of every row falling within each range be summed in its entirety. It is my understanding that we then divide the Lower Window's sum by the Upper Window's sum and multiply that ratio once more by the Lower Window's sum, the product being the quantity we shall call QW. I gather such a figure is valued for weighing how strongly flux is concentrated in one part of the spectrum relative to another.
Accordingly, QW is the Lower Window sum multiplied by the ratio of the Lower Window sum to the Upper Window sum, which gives 16.6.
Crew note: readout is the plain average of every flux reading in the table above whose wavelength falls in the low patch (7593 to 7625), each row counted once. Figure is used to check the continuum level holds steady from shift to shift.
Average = 8.32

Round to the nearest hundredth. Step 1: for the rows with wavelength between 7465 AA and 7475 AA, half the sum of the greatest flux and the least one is 8.29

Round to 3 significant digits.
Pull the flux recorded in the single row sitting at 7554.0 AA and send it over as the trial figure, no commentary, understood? 8.33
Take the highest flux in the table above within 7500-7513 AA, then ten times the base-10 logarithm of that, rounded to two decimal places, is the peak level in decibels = 9.36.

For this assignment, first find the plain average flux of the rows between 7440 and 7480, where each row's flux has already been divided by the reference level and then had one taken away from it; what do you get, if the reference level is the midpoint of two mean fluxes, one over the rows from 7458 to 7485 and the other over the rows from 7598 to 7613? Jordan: -0.011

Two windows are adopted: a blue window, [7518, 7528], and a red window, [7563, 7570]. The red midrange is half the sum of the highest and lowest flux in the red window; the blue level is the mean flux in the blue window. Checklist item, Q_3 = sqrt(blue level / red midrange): 1.006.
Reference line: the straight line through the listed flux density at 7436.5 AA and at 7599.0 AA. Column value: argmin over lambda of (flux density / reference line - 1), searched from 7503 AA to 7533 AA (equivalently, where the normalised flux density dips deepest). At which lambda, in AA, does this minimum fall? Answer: 7511.5 AA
